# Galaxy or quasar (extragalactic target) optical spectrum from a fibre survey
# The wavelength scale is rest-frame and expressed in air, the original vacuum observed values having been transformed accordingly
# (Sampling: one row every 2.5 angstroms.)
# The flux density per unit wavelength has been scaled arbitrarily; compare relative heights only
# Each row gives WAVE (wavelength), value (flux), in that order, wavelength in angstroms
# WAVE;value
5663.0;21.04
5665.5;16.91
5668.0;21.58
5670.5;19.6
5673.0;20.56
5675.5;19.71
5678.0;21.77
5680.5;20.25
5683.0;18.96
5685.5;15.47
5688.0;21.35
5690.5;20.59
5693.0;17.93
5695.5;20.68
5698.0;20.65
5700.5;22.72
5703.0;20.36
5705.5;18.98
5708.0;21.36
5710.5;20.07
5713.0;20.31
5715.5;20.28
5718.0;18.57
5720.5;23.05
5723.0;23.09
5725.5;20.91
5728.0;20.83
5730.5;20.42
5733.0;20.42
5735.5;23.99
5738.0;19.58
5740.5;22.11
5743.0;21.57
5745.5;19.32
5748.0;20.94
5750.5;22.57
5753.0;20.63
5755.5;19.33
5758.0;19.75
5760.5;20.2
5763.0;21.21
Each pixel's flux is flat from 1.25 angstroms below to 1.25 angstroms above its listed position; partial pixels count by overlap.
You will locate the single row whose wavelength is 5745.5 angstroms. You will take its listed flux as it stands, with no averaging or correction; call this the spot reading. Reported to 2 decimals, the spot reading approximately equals 19.32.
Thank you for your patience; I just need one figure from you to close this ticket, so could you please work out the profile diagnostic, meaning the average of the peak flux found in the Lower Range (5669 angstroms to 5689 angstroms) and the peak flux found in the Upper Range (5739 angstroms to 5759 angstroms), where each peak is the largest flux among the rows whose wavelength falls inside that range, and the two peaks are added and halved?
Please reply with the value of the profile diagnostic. 22.2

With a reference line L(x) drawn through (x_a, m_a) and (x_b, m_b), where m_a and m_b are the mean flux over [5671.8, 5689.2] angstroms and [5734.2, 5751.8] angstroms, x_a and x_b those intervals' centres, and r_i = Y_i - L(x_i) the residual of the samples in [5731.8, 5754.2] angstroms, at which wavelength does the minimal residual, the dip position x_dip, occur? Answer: 5745.5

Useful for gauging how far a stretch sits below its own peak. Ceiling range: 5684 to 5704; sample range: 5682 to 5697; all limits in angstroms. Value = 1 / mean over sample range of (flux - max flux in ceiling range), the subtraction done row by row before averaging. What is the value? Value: -0.28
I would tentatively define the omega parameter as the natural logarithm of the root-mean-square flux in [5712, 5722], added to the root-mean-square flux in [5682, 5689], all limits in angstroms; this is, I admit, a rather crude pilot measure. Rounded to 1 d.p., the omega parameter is 21.8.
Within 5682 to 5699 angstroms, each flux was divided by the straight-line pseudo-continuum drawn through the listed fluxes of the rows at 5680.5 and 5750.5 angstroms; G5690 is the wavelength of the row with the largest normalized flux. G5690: 5688.0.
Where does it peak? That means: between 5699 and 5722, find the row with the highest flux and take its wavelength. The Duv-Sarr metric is 5720.5 angstroms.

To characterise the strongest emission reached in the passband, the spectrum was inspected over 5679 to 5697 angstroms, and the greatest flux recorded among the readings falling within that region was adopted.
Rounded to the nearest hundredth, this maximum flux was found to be 21.35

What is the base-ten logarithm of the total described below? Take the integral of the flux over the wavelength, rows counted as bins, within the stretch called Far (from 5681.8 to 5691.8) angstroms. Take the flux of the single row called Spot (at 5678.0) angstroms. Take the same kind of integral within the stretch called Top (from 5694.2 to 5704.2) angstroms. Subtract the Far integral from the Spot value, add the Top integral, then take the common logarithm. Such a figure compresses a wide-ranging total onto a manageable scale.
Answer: 1.62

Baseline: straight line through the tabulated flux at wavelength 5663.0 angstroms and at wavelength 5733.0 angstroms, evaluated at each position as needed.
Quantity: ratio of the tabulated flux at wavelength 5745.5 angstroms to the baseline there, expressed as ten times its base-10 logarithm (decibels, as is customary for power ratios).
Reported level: -0.22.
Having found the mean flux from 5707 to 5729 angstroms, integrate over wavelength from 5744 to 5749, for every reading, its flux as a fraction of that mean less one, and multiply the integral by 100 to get -19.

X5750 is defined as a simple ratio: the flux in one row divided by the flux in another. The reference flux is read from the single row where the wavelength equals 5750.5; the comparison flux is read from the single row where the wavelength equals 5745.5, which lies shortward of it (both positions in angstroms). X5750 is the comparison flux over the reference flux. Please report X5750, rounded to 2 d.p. 0.86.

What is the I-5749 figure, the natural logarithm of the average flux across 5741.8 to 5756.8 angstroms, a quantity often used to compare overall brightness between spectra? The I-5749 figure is 3.03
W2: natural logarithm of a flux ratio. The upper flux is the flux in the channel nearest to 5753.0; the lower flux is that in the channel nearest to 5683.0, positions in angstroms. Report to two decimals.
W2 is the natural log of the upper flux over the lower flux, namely 0.08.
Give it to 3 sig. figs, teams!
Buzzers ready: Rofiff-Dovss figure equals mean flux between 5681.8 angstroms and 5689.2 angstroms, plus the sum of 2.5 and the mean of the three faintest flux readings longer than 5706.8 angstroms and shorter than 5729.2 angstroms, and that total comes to 40.7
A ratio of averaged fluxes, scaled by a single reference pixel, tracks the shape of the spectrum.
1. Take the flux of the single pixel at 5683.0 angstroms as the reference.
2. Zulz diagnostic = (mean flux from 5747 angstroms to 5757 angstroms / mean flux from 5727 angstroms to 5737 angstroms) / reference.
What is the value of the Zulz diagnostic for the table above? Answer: 0.051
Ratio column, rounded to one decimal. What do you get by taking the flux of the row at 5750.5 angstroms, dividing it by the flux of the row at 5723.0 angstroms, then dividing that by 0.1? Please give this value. 9.8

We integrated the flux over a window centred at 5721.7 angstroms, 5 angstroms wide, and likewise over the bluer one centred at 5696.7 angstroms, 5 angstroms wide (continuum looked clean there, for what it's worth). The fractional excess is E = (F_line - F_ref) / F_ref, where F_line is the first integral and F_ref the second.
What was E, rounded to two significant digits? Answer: 0.12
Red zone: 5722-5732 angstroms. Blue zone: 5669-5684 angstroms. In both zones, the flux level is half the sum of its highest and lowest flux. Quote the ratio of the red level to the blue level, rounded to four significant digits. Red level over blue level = 1.068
